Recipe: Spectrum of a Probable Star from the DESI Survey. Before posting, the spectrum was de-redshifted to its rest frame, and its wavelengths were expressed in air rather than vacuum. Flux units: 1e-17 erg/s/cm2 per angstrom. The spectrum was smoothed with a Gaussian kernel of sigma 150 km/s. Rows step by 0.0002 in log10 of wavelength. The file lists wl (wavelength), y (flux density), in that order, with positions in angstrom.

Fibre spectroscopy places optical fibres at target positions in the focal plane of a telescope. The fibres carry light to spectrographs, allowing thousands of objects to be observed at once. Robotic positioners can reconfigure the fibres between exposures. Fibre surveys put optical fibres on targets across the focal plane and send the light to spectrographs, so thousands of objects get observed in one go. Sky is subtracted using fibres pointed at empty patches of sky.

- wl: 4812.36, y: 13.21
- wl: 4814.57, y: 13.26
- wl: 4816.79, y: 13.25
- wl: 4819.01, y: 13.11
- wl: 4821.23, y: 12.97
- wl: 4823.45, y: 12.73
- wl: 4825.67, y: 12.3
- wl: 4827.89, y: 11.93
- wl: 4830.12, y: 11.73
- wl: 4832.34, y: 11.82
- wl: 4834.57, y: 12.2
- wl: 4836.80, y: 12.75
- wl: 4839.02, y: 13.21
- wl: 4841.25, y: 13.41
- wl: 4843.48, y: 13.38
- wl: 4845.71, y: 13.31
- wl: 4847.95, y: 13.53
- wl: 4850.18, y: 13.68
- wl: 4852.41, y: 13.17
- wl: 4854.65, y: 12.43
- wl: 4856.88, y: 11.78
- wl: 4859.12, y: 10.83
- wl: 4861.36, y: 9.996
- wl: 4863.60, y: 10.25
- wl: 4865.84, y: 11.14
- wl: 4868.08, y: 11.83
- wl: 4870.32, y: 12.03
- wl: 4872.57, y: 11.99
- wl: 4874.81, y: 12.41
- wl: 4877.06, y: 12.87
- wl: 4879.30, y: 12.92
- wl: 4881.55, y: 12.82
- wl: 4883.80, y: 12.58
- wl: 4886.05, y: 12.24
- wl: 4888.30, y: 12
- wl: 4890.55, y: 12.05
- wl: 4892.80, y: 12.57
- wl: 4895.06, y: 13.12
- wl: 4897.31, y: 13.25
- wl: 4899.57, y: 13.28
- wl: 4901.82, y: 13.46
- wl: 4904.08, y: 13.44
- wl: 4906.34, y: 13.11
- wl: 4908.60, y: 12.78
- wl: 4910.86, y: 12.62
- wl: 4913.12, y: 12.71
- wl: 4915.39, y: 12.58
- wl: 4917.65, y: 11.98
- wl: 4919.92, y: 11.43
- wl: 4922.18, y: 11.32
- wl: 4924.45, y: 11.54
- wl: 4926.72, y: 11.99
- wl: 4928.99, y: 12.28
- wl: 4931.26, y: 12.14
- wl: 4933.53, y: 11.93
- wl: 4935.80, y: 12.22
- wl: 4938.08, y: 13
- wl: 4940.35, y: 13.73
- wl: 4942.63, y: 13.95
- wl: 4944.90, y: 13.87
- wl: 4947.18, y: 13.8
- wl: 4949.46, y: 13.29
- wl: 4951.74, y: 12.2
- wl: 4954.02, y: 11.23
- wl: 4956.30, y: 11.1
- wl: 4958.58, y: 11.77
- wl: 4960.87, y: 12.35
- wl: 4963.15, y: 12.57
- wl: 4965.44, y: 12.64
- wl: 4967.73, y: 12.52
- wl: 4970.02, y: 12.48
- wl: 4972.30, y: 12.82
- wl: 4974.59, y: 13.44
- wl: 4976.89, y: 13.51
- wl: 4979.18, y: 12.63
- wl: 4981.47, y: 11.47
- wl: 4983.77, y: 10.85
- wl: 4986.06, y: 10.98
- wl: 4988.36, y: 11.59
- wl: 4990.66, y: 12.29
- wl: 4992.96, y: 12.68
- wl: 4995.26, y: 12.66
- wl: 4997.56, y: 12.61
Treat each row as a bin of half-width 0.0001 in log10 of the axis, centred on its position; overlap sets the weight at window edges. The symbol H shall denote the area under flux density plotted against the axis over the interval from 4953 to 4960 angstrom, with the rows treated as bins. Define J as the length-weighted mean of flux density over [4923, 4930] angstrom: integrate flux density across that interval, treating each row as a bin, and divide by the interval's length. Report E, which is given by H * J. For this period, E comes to 950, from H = 80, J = 11.9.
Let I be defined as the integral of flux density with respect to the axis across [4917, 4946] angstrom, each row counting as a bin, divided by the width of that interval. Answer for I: 12.4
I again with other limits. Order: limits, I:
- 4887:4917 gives 12.8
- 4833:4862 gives 12.6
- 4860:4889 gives 11.9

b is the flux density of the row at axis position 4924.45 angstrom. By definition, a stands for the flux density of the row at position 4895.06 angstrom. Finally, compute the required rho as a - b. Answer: 1.6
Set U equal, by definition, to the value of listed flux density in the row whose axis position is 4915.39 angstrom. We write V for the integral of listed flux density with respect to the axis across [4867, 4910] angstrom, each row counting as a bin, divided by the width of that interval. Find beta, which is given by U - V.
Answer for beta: -0.1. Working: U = 12.58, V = 12.7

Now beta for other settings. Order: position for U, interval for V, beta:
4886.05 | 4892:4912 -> -0.8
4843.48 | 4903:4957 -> 0.9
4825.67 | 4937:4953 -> -1.1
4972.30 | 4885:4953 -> 0.2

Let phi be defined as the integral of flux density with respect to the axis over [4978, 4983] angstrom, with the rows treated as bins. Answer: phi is 60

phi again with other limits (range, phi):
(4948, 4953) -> 64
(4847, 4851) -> 54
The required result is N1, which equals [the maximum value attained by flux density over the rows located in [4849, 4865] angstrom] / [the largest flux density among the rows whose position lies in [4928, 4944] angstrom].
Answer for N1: 0.98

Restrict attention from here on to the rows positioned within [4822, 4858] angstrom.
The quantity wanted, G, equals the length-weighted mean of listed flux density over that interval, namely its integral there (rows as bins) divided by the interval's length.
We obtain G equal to 12.7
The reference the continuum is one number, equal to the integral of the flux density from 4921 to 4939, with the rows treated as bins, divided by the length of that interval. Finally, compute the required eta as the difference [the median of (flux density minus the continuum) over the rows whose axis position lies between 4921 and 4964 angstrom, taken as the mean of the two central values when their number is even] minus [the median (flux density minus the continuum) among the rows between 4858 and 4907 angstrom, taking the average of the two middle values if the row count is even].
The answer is -0.27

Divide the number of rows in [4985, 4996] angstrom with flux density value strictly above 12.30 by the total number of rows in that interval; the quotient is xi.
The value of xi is 0.4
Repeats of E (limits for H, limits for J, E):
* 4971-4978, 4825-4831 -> 1109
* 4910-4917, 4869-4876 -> 1069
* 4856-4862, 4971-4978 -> 865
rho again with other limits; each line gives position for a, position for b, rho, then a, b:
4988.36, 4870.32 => -0.4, 11.59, 12.03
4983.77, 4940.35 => -2.9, 10.85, 13.73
